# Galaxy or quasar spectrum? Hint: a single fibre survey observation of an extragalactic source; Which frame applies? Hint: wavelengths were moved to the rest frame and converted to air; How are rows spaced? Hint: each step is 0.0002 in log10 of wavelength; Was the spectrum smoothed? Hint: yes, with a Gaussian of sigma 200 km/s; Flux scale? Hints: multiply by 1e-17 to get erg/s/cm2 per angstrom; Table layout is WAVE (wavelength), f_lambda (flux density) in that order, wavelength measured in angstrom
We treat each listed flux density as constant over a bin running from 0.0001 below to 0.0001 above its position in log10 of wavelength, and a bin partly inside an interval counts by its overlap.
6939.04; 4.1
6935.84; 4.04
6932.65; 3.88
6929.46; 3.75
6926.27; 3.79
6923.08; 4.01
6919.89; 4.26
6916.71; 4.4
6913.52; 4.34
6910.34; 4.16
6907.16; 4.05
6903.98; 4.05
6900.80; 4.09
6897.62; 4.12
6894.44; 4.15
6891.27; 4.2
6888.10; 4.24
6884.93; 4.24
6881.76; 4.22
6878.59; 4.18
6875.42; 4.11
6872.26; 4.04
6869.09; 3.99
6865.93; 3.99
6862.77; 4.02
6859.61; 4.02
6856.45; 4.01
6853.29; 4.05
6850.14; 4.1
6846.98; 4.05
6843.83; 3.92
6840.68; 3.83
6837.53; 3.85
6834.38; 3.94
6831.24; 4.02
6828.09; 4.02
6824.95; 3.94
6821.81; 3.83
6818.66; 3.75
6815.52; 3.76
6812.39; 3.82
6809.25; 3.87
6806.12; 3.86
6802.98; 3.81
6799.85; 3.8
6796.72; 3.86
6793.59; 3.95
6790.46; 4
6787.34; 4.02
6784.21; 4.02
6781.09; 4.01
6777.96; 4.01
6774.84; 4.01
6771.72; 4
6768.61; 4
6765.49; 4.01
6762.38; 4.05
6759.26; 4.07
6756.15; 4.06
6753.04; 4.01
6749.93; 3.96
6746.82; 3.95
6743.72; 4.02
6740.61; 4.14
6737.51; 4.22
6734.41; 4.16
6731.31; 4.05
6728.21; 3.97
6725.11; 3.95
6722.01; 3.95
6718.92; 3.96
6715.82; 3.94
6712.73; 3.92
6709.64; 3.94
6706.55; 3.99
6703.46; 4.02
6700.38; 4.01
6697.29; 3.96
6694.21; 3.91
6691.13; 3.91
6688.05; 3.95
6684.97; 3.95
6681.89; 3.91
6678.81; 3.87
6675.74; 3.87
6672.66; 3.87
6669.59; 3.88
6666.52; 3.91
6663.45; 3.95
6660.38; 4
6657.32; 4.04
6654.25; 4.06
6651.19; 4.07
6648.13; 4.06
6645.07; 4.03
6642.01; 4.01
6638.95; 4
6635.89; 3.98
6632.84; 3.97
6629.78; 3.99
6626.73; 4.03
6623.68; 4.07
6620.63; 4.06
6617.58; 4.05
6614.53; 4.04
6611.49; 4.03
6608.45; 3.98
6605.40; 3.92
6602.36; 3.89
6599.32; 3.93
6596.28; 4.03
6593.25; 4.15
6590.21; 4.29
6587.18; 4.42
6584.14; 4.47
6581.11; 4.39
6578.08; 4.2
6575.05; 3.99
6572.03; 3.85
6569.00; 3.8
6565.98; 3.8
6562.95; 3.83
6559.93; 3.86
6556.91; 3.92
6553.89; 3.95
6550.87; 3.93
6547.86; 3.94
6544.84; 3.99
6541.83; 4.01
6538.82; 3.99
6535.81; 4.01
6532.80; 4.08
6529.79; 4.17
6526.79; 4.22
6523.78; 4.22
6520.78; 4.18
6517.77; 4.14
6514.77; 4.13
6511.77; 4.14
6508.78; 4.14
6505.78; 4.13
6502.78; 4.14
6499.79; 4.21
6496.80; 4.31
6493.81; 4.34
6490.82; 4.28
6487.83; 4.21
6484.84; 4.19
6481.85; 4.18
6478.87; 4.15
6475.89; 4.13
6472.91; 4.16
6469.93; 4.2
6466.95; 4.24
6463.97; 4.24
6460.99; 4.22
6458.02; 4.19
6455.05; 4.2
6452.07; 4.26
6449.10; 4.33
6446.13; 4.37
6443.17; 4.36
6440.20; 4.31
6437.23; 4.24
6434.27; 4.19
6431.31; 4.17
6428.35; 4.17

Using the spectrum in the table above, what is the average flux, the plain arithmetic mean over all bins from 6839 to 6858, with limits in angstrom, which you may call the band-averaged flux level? 3.99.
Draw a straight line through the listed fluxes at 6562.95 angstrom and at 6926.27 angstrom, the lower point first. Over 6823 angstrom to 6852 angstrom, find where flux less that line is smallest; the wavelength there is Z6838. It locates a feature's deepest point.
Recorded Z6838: 6840.68 angstrom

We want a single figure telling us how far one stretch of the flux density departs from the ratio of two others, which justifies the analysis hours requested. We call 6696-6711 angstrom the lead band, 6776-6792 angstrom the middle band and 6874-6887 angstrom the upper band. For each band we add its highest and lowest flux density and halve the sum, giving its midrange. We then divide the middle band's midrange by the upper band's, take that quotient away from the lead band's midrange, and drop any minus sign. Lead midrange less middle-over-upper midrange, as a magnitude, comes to 3.02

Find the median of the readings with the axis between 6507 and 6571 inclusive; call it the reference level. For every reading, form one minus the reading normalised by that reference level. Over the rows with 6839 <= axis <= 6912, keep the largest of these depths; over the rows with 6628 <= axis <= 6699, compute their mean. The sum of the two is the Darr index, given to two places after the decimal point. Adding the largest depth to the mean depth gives 0.06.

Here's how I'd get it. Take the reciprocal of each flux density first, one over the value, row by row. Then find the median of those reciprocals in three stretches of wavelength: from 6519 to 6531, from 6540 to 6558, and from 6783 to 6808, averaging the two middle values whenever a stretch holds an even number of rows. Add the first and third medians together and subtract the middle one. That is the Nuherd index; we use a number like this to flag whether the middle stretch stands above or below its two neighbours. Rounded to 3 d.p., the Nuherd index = 0.241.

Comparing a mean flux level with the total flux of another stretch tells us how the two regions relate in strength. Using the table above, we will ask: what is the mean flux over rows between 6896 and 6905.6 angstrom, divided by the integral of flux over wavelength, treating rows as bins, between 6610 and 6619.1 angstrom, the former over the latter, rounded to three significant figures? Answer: 0.111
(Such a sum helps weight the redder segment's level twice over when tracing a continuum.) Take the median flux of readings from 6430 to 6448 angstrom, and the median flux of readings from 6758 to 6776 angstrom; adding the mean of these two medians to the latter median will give 8.15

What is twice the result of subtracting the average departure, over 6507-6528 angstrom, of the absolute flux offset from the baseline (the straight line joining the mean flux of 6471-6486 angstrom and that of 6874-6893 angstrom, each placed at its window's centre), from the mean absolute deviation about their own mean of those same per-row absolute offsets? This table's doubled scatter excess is -0.04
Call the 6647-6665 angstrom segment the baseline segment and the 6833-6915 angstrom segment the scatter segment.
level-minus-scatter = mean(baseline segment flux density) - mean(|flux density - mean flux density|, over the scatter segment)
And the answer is 3.93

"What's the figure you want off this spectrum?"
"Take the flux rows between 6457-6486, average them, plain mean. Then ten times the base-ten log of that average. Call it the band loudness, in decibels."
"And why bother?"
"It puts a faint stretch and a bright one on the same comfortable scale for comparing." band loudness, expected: 6.22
